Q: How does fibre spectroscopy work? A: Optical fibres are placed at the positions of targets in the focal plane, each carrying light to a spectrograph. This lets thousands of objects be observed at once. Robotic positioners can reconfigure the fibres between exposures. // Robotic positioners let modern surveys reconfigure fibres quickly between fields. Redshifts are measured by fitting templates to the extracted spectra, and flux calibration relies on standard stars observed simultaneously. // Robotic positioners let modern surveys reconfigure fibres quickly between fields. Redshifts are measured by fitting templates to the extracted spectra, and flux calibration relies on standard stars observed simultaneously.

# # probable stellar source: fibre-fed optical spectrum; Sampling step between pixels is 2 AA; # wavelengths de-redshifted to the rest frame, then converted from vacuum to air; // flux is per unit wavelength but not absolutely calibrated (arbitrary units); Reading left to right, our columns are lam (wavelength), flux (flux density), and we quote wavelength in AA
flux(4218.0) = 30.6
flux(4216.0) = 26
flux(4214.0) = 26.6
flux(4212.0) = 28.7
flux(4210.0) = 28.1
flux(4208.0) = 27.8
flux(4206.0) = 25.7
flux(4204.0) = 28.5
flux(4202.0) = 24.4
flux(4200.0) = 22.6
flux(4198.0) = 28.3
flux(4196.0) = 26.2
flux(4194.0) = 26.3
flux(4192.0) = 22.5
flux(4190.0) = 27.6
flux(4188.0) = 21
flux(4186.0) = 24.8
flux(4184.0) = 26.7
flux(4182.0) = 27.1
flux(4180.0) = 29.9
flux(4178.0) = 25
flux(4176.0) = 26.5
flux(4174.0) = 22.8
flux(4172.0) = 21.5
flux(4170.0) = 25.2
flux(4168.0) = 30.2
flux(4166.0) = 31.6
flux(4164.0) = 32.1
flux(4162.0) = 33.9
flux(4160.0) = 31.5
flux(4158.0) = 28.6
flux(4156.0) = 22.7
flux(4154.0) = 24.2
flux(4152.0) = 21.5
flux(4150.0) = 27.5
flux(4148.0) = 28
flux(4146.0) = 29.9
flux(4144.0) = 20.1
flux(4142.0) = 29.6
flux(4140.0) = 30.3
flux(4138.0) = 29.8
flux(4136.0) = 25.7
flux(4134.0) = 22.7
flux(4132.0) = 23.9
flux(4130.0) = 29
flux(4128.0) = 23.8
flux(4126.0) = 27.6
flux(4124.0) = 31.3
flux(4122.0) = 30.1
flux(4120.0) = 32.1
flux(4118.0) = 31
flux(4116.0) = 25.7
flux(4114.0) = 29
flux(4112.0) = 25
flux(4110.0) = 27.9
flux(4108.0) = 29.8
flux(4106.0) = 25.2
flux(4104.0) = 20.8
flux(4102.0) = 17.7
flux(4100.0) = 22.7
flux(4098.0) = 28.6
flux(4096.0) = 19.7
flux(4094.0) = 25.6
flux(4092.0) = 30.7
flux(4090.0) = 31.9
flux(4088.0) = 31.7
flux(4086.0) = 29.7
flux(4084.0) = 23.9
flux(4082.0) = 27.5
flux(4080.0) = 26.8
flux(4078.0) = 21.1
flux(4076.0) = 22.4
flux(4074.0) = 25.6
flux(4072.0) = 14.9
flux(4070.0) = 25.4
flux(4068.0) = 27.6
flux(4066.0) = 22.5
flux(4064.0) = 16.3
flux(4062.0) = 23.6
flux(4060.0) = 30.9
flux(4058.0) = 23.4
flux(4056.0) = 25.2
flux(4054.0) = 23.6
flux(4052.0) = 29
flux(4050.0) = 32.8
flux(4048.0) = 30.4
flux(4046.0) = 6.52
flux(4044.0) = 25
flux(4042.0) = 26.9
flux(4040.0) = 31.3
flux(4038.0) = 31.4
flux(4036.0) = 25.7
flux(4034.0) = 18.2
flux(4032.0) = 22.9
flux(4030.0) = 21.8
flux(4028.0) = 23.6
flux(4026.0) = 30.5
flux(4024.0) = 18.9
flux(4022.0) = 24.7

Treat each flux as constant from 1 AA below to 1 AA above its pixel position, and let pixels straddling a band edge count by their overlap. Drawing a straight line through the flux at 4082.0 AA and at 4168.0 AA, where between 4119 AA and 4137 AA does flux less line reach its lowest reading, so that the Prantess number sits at 4134.0 AA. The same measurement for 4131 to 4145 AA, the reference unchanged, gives 4144.0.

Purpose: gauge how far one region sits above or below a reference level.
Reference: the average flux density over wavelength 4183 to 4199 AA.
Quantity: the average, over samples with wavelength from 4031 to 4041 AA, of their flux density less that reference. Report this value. 0.5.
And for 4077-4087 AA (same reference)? 0.4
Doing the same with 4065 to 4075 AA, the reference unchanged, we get -2.2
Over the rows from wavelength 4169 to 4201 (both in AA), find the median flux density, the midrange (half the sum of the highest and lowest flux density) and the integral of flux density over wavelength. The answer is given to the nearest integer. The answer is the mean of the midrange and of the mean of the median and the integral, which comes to 221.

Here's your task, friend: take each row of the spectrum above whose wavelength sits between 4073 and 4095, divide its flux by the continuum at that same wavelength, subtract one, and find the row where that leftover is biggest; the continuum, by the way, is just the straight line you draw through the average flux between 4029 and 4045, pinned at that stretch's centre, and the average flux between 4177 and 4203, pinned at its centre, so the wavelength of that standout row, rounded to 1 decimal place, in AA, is 4090.0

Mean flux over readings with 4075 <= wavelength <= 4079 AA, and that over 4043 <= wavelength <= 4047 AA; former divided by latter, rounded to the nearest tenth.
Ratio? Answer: 1.4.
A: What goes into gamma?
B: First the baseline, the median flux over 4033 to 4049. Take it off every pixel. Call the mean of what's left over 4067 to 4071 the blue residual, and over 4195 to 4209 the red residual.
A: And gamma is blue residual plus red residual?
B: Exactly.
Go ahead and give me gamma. 0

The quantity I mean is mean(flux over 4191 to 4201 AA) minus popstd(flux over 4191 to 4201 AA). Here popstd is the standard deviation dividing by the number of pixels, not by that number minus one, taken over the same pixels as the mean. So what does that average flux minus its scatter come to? 22.9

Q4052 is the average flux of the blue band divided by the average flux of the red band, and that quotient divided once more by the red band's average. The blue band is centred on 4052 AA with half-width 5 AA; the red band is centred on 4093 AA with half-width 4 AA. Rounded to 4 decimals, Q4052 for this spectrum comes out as 0.0388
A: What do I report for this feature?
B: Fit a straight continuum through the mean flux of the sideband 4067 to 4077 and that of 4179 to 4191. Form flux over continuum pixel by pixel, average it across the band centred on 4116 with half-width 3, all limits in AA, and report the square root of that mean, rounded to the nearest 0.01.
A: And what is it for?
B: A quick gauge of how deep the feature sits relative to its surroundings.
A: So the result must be 1.08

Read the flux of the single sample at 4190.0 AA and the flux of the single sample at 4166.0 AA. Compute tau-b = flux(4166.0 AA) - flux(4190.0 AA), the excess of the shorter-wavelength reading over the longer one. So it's 4.0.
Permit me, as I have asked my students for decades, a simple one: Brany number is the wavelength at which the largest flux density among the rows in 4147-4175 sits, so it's 4162.0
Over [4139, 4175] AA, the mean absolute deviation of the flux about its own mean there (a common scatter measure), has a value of 3.67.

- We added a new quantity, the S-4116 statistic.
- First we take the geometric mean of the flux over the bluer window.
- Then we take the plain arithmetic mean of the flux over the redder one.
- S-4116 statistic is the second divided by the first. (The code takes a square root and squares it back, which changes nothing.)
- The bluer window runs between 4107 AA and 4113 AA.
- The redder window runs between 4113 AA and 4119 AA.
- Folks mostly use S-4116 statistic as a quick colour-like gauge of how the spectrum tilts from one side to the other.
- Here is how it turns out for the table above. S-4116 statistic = 1.04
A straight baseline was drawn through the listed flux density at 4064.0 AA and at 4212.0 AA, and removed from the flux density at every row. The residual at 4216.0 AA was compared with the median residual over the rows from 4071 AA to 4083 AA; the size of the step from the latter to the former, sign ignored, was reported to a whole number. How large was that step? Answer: 10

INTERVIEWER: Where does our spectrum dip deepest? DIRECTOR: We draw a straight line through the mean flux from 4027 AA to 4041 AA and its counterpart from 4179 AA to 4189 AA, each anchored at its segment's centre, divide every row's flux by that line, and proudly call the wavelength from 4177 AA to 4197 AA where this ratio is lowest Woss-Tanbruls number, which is 4188.0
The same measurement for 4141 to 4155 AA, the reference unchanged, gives 4144.0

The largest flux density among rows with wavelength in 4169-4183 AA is 29.9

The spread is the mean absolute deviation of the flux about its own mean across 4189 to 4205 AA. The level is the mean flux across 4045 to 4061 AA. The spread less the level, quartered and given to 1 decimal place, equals -5.8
